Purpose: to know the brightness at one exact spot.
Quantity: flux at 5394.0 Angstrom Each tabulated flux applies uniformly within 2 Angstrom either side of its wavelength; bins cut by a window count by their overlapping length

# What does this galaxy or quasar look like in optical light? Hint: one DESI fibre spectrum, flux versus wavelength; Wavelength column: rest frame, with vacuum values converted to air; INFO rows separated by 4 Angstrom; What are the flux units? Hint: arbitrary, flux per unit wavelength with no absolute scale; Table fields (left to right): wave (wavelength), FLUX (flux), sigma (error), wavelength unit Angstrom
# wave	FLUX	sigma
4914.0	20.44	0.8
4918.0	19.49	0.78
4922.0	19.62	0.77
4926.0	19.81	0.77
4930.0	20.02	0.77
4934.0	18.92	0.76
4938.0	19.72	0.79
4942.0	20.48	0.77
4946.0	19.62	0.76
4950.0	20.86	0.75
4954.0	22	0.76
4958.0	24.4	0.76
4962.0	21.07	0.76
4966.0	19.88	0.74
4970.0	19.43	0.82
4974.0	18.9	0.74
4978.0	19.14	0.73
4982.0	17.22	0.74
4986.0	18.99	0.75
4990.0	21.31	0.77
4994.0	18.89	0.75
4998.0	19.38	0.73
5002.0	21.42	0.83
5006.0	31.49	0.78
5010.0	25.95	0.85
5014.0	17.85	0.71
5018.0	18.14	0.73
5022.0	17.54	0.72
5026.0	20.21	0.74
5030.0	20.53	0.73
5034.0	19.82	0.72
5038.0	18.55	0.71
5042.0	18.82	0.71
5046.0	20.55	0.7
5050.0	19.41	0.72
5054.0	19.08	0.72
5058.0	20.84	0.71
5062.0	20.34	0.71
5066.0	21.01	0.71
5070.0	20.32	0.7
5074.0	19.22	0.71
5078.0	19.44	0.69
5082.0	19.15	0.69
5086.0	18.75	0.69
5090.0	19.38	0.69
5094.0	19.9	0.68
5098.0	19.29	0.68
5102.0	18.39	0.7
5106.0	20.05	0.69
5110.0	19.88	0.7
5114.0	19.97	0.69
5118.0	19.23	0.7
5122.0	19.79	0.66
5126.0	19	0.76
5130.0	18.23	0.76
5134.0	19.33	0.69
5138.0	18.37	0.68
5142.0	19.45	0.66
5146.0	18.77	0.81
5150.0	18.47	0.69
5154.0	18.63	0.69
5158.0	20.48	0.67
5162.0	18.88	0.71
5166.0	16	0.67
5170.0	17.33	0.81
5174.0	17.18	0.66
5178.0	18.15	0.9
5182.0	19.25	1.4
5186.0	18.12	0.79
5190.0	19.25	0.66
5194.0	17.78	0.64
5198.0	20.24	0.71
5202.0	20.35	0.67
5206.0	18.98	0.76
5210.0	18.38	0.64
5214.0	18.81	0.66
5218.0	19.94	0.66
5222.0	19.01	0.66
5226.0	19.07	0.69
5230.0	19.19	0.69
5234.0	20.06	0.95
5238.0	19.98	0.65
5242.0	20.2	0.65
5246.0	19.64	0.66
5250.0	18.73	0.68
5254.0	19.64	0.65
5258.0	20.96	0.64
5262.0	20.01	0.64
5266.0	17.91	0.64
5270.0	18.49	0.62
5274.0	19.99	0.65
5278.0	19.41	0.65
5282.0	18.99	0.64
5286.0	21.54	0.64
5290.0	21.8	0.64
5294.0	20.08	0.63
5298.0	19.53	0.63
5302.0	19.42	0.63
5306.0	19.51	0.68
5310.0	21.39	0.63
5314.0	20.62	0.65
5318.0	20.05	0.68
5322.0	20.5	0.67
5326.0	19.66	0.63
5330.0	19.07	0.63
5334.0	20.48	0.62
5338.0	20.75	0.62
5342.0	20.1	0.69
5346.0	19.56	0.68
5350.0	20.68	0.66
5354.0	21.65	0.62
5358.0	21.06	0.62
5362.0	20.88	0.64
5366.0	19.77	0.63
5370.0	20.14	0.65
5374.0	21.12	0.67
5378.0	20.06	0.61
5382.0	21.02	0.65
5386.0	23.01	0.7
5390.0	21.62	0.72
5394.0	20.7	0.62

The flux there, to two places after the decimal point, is 20.70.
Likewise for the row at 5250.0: 18.73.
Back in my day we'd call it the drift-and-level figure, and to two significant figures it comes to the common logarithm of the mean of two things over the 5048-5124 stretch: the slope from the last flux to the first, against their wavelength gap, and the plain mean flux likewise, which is 0.99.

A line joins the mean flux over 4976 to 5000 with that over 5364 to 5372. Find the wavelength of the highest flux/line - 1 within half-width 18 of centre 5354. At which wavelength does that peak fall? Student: 5354.0 Angstrom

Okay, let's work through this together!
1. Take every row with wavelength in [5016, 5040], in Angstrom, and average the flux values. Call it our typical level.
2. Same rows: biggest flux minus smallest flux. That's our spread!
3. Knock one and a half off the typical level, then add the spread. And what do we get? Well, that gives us 20.6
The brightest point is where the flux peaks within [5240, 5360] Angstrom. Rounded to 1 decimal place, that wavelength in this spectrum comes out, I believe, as 5290.0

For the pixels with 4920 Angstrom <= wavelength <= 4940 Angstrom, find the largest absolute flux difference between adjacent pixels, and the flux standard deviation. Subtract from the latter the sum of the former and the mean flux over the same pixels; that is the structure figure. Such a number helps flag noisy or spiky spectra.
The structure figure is -20.3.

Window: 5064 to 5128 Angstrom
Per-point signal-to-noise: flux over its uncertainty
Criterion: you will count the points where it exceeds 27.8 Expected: 10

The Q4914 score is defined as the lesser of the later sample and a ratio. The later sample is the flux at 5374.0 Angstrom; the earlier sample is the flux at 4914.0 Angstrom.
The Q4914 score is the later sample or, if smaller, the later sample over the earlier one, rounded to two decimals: 1.03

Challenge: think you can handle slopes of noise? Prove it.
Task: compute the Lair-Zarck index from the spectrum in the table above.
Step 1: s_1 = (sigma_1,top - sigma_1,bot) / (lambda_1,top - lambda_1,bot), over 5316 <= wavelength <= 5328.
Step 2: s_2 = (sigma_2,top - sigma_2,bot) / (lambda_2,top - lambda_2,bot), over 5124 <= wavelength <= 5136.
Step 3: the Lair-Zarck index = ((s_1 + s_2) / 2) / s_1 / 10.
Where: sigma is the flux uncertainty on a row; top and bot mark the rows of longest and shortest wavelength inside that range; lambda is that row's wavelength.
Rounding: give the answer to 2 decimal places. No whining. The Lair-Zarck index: 0.12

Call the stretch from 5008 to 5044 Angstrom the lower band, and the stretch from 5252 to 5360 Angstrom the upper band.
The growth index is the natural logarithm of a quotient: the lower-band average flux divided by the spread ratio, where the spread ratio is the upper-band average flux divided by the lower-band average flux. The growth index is 2.96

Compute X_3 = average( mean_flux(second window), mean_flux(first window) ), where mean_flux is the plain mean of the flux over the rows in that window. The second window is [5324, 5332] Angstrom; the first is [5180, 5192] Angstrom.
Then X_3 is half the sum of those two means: 19.1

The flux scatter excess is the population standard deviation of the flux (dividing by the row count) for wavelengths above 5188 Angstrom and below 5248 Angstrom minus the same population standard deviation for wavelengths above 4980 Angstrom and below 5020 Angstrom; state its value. -3.5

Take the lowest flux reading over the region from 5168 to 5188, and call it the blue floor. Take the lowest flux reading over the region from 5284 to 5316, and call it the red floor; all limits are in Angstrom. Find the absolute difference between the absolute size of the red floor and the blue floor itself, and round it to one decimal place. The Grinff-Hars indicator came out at 2.2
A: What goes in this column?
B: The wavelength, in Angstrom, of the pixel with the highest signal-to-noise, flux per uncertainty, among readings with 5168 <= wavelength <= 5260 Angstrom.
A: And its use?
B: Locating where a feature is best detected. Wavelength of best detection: 5258.0 Angstrom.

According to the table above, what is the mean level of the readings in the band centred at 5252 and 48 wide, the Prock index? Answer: 19.6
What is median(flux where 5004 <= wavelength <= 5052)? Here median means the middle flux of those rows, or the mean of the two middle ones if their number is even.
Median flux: 19.6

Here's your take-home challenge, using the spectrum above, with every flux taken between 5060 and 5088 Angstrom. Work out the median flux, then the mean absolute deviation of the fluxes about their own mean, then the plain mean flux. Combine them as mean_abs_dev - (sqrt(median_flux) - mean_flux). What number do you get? 16.0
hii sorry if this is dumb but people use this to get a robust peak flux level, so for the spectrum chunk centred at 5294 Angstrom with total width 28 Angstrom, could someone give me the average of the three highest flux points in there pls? 21.1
